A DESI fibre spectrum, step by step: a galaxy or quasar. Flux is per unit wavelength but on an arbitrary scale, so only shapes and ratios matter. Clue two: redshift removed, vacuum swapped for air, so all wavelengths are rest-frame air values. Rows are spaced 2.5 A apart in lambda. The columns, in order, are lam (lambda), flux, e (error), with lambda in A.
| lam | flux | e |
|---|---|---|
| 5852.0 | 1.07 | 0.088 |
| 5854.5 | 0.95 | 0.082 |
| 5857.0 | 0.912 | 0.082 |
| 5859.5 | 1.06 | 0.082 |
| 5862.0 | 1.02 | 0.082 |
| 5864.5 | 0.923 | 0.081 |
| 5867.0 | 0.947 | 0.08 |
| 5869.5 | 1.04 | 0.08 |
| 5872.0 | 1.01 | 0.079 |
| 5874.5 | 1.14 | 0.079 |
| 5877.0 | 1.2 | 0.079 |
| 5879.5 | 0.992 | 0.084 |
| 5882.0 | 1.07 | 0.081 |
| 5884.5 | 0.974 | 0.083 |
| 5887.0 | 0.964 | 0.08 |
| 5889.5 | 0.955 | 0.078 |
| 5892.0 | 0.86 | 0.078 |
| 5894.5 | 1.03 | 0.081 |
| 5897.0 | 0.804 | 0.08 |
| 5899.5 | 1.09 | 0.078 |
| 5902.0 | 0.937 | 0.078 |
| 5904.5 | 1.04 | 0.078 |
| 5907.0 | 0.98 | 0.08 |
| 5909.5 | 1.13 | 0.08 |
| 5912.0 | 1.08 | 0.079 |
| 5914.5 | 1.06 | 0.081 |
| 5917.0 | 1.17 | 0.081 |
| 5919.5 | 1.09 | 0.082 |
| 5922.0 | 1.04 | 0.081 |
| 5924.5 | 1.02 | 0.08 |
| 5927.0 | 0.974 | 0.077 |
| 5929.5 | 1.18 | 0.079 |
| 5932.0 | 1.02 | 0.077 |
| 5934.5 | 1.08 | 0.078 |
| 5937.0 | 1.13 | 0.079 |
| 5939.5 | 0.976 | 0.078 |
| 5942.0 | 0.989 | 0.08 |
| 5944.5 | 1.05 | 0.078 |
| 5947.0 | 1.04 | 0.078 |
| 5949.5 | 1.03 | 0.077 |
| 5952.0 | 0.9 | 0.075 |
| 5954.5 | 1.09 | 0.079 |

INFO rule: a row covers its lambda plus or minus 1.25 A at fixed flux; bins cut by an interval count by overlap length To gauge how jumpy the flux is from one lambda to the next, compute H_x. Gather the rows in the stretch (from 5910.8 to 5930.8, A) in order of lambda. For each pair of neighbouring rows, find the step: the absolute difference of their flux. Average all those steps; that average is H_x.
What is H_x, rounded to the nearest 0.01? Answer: 0.08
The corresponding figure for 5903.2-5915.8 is 0.07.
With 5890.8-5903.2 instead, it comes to 0.21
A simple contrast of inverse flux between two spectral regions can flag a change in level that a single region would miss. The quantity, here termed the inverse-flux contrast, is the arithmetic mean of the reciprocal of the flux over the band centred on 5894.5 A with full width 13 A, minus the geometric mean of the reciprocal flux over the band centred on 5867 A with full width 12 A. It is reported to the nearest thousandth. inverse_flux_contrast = 0.055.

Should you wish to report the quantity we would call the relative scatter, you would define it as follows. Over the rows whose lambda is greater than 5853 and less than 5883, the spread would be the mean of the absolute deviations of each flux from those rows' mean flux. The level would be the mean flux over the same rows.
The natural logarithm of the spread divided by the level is -2.73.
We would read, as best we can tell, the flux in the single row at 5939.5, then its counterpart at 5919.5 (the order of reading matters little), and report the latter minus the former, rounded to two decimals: 0.11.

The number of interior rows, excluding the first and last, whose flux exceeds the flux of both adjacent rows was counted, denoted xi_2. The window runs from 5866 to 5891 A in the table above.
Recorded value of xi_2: 3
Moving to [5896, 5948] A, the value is 7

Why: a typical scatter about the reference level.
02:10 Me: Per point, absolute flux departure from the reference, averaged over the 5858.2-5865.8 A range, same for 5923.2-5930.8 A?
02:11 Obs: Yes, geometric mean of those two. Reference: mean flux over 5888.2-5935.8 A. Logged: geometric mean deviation 0.059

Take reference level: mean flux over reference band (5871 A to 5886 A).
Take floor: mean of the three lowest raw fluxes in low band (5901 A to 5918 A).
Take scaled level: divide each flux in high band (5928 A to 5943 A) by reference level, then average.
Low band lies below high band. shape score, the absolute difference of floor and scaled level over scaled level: 0.013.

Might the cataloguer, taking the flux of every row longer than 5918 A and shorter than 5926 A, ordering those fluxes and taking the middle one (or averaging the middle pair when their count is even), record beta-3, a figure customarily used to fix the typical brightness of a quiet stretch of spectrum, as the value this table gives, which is 1.040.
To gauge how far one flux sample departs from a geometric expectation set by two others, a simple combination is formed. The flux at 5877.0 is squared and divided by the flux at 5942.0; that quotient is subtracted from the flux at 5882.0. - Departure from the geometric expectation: -0.39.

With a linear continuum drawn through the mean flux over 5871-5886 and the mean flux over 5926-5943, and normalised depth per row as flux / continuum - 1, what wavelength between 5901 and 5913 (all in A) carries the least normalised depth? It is 5902.0 A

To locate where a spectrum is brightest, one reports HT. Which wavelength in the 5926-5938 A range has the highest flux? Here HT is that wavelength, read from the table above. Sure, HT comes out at 5929.5 A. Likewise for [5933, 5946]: 5937.0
